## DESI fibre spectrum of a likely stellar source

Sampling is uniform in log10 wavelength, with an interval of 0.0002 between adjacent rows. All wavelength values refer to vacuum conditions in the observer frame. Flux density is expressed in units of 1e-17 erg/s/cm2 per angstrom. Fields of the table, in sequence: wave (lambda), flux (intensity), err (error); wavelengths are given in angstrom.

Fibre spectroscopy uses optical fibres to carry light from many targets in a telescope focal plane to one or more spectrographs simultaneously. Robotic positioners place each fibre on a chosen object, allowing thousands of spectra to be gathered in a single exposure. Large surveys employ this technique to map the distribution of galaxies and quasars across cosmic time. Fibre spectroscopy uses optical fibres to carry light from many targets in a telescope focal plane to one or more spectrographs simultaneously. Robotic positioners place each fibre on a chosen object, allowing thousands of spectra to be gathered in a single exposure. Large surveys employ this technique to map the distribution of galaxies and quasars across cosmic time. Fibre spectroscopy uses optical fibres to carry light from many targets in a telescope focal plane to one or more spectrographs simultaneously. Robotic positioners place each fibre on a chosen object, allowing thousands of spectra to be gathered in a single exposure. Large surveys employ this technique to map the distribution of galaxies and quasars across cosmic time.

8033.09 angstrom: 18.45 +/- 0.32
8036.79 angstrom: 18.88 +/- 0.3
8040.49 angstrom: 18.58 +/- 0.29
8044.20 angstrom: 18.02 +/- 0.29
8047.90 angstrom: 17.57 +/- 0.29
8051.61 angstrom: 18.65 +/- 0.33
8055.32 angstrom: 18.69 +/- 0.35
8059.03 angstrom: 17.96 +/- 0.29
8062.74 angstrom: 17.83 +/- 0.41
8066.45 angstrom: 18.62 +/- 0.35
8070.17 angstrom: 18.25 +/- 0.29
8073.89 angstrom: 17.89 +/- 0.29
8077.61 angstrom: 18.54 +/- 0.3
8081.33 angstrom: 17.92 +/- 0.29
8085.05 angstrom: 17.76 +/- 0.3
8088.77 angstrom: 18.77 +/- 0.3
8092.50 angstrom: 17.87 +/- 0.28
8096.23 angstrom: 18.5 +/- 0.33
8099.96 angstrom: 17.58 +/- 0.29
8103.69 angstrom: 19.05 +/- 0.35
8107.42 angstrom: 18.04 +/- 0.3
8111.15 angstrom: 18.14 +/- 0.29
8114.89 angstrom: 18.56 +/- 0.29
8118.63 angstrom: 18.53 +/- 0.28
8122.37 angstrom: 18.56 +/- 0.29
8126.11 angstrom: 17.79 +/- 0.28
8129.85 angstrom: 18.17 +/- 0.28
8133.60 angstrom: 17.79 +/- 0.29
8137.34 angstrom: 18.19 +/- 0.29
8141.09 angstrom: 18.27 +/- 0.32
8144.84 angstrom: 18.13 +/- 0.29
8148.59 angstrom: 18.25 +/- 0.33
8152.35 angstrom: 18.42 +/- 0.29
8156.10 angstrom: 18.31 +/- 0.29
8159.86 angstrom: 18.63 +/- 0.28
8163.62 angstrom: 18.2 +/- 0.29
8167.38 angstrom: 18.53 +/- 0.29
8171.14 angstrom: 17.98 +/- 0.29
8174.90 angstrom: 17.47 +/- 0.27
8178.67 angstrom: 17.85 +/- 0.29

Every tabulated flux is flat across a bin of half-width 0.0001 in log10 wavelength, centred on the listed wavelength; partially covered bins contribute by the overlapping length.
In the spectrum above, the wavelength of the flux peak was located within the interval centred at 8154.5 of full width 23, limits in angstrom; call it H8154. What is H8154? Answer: 8159.86 angstrom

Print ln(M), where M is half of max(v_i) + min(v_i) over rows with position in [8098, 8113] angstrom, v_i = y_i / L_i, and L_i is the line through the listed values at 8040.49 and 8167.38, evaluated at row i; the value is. -0.013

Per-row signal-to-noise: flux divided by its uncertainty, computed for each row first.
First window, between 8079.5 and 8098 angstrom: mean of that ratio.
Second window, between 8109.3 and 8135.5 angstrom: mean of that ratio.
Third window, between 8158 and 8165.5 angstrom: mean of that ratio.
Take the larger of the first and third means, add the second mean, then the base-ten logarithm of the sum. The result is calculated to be 2.11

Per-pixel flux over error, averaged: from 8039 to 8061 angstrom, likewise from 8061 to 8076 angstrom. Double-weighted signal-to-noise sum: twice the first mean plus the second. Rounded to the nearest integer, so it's 175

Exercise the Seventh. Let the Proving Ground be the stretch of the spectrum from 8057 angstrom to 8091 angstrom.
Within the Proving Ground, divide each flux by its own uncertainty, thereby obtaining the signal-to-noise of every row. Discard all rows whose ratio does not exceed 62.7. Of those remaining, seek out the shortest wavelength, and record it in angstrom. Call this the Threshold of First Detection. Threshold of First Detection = 8070.17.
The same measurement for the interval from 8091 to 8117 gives 8092.50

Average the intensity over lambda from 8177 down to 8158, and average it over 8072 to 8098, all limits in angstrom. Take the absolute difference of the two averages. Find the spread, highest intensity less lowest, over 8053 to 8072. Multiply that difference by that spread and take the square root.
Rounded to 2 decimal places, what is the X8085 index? 0.12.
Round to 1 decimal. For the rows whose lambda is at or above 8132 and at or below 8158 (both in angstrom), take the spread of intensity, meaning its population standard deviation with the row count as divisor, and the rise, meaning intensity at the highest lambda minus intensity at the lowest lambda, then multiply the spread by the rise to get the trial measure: 0.1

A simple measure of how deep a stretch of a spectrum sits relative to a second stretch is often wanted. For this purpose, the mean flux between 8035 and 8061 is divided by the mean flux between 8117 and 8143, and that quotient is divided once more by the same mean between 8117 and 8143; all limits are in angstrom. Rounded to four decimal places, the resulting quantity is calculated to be 0.0554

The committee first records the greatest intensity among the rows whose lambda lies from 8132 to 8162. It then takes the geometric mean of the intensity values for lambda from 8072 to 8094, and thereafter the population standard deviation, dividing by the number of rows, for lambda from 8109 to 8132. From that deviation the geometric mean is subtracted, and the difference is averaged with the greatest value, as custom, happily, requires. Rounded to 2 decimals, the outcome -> 0.40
